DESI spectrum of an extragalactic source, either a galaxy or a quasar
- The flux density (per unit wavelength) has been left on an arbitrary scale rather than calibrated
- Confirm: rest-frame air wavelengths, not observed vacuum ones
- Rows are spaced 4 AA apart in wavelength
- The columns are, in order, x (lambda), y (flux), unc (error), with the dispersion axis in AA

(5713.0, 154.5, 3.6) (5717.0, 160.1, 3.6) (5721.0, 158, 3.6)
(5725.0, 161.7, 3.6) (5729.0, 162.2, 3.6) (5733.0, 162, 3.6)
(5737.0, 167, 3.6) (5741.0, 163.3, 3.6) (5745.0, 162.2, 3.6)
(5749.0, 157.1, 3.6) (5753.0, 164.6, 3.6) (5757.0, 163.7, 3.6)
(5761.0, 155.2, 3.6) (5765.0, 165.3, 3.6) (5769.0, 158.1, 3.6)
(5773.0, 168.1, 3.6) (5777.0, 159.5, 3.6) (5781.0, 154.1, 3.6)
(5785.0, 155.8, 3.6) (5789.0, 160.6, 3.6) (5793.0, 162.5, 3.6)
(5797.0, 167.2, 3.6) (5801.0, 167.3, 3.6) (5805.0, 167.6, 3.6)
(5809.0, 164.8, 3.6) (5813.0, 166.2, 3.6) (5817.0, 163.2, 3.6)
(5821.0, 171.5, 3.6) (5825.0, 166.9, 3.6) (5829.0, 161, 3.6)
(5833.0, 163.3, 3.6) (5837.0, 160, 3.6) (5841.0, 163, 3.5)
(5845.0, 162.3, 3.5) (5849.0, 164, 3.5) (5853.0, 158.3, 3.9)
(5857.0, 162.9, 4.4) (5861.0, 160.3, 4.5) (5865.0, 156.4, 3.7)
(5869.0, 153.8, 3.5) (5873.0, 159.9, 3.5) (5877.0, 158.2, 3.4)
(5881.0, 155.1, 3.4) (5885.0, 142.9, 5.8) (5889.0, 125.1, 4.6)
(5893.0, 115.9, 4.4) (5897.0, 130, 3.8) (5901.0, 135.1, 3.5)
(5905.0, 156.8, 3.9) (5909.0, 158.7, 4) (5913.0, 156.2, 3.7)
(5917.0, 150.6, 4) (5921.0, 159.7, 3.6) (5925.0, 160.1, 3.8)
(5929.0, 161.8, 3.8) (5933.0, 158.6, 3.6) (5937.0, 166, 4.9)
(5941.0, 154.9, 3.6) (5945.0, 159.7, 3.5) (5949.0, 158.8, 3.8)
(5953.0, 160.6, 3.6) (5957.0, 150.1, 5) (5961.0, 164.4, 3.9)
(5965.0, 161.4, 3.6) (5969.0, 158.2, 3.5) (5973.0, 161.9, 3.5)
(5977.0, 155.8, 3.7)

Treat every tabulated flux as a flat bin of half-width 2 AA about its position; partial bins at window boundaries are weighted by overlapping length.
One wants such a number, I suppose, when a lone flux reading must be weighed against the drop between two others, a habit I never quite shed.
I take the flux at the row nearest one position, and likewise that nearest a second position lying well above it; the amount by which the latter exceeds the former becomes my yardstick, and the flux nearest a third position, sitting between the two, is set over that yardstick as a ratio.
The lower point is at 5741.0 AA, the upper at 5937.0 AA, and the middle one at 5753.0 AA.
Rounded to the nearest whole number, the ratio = 61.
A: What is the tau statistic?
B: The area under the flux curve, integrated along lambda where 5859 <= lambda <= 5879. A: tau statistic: 3154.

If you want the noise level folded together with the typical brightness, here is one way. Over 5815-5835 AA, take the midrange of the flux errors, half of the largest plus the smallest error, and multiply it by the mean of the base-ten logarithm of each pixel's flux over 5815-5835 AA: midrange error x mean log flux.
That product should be 8.0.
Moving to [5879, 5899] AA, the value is 9.8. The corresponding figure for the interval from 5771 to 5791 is 7.9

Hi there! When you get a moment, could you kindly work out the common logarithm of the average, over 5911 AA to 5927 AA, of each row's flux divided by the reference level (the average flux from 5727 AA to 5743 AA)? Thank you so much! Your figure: -0.019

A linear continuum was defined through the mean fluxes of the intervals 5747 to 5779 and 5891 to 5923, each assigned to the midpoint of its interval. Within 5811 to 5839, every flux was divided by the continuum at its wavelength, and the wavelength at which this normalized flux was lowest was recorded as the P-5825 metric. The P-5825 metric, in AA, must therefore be 5837.0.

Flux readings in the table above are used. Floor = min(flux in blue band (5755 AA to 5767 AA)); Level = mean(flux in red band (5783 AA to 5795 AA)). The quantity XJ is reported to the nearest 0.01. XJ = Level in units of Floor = 1.03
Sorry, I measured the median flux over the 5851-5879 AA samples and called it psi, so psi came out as 158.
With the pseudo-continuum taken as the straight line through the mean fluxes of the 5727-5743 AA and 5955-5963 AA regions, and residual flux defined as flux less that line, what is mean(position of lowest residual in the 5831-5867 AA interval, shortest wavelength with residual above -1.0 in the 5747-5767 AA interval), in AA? 5809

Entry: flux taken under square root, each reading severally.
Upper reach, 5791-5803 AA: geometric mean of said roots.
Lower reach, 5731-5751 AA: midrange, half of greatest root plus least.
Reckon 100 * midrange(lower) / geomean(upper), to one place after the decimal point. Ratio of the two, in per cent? 98.9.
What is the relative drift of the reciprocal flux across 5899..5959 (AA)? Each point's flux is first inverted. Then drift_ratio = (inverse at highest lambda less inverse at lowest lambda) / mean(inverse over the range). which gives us -0.12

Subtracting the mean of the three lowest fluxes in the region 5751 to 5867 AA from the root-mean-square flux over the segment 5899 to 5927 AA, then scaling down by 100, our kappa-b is -0.01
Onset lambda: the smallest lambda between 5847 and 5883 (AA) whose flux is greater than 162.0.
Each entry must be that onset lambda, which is 5849.0 AA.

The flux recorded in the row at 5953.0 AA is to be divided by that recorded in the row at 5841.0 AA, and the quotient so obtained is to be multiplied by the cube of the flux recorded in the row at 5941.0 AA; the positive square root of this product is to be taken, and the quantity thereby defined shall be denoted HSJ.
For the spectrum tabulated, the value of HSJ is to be 1914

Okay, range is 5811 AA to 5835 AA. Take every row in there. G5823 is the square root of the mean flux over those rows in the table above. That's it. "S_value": 12.9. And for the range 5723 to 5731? 12.7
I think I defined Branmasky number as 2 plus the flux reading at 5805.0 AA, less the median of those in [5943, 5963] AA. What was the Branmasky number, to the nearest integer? 10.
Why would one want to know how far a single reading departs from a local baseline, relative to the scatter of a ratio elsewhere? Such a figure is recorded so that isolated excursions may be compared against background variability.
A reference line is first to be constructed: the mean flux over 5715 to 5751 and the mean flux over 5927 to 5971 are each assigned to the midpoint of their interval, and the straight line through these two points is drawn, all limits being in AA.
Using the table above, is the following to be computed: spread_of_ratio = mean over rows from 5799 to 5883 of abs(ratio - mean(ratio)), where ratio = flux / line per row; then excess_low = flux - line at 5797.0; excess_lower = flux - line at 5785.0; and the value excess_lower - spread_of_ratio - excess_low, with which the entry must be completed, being -12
